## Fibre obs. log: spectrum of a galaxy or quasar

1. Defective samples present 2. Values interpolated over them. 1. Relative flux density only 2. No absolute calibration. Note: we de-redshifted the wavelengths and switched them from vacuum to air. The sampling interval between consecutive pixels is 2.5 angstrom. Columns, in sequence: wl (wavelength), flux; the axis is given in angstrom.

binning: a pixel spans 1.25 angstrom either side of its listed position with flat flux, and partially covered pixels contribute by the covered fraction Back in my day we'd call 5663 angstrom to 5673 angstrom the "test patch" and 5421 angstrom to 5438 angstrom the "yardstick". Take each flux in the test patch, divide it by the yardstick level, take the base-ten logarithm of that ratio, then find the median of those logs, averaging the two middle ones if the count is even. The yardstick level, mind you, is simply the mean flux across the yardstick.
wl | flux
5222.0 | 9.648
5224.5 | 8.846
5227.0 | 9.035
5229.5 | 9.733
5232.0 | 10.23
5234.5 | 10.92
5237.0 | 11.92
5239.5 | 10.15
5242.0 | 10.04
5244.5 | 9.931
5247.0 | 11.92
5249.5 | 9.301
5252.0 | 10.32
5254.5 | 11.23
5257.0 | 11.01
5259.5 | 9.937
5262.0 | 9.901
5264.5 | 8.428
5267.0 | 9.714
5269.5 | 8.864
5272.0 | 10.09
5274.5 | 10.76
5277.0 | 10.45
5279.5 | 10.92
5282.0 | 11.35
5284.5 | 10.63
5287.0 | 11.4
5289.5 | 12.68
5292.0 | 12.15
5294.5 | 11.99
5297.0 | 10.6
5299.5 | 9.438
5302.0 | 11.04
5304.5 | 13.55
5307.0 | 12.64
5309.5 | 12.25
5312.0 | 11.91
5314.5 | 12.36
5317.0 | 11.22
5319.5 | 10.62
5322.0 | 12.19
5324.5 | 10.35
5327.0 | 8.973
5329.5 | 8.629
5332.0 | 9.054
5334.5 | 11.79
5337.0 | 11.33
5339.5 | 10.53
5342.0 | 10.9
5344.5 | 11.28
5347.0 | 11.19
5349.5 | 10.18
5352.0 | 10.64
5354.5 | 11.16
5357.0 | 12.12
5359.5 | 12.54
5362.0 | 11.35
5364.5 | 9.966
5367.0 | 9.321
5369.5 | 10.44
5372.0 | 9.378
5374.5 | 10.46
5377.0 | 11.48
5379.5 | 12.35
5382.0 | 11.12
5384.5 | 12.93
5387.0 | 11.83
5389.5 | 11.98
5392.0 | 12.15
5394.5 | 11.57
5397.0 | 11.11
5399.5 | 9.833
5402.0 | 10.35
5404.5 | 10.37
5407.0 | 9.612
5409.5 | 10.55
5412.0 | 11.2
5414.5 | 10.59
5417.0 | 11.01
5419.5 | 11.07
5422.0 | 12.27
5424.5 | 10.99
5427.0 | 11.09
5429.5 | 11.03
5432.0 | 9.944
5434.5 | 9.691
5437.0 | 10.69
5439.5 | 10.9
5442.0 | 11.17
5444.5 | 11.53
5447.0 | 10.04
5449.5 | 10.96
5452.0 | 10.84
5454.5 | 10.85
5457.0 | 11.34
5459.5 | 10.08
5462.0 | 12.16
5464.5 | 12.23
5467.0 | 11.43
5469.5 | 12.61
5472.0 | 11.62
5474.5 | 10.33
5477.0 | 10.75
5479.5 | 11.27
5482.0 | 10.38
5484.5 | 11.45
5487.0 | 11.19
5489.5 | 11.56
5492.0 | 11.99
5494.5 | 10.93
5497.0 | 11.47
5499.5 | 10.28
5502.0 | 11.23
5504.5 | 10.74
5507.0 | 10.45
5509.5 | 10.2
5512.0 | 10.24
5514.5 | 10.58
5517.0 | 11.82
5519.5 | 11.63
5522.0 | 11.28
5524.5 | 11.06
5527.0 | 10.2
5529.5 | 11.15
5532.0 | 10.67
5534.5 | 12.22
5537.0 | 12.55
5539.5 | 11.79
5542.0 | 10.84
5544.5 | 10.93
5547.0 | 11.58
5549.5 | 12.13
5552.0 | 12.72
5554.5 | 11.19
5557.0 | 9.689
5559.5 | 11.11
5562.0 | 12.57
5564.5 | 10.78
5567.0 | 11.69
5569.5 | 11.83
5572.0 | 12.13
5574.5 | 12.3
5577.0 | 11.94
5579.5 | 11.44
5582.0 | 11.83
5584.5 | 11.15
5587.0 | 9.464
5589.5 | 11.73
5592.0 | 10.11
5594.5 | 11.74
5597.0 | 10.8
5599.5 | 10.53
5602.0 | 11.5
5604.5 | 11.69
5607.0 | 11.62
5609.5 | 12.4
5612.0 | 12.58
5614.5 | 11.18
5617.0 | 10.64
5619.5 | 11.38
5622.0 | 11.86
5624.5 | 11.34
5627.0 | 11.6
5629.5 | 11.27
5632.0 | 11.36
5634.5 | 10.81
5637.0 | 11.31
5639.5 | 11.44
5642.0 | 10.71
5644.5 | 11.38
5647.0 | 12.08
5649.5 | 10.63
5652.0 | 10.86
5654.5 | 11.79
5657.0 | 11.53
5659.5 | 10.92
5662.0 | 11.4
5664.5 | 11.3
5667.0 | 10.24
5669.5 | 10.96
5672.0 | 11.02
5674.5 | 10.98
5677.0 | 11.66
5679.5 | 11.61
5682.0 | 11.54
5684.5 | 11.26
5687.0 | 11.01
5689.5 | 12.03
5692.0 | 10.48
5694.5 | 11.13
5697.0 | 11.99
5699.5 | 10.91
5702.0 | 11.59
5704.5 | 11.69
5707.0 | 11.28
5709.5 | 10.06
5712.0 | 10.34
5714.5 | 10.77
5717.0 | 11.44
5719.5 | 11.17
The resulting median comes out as 0.01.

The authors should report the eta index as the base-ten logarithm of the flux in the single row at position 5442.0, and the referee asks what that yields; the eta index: 1.05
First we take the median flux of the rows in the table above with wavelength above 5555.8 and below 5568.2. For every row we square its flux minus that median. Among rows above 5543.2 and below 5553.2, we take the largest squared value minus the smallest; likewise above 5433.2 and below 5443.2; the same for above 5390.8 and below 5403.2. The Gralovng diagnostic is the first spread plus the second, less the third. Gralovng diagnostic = 2.9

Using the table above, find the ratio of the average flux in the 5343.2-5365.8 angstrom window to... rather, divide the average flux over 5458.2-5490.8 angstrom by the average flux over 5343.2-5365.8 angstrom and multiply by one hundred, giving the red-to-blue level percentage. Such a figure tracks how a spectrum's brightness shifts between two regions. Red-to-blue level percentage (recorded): 101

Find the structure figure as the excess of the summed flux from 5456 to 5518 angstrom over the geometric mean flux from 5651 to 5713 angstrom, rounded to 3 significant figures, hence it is 267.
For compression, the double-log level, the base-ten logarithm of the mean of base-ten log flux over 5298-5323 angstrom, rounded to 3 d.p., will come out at 0.028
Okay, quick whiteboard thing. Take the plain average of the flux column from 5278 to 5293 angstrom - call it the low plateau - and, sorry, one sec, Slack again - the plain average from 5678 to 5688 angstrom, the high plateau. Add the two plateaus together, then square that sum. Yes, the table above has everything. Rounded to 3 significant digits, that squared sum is 523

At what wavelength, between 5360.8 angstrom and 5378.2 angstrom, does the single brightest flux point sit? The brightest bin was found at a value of 5377.0 angstrom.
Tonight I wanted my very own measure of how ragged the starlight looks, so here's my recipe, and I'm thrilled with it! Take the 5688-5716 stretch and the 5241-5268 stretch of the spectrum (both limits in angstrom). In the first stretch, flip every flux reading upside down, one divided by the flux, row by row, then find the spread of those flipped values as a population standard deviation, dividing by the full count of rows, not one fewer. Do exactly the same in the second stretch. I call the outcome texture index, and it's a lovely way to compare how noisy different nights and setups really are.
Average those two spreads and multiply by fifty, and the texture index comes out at 0.35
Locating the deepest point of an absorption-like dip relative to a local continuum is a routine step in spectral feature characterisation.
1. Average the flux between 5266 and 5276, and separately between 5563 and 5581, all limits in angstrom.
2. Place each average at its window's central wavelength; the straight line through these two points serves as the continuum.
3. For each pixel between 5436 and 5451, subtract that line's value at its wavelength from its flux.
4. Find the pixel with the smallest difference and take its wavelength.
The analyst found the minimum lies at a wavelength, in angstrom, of 5447.0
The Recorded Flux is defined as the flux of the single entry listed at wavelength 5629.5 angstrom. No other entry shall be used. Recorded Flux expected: 11.27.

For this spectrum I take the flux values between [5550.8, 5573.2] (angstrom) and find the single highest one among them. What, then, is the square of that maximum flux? 162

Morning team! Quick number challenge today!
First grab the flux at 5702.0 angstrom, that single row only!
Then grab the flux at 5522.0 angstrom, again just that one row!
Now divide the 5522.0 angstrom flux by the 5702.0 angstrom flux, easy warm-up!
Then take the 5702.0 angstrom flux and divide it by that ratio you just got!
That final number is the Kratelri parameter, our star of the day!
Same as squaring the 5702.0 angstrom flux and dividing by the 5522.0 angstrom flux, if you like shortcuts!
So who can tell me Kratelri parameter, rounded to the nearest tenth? 11.9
